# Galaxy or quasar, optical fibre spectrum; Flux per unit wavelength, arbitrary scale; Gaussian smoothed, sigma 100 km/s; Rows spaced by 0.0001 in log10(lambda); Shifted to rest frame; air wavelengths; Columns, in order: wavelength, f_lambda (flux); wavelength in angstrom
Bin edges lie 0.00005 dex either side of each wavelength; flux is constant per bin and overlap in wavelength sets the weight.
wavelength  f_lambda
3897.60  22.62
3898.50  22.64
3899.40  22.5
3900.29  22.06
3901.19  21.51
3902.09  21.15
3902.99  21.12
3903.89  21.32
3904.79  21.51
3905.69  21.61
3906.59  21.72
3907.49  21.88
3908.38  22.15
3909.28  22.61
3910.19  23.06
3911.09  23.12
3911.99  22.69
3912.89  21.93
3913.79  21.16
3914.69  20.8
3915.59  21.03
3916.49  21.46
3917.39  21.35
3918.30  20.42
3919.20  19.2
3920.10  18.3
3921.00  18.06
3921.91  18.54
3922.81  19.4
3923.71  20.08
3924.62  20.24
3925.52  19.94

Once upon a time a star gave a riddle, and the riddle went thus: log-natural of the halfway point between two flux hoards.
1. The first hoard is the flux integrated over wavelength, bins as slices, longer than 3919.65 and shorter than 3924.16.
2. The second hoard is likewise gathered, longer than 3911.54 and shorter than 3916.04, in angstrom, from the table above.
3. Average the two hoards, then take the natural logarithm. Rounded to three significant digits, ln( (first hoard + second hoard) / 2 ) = 4.51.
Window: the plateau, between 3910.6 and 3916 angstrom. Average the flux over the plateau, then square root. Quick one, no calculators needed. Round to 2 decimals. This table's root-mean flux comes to 4.67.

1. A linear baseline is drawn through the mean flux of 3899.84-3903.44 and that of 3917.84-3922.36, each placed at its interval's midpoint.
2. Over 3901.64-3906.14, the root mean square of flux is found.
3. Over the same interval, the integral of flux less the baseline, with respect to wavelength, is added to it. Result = 22.2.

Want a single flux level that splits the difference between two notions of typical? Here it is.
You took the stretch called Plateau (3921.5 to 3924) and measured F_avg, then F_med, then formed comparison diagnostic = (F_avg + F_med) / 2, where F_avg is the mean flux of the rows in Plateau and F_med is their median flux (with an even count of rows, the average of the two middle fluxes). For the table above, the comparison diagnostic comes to 19.4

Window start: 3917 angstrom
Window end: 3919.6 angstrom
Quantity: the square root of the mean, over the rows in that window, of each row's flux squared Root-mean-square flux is 20.3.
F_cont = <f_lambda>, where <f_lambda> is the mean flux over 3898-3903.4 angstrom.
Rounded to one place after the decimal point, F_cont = 21.8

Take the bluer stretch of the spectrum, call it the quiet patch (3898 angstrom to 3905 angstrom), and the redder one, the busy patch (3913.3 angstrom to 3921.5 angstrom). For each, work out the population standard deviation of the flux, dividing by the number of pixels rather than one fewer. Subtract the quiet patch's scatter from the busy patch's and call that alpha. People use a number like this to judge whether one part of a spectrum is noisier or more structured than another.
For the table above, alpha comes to 0.7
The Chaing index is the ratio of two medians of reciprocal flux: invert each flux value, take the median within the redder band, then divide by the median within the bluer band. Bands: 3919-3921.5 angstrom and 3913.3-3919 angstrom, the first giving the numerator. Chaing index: 1.15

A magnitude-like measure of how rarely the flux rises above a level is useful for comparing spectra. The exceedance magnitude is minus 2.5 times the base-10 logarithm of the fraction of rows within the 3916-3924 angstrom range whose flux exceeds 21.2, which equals 1.6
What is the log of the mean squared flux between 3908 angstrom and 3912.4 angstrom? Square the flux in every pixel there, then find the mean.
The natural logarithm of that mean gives 6.25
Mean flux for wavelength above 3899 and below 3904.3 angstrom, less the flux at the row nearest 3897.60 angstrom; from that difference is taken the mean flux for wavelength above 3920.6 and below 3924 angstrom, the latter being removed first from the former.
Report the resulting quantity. -20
